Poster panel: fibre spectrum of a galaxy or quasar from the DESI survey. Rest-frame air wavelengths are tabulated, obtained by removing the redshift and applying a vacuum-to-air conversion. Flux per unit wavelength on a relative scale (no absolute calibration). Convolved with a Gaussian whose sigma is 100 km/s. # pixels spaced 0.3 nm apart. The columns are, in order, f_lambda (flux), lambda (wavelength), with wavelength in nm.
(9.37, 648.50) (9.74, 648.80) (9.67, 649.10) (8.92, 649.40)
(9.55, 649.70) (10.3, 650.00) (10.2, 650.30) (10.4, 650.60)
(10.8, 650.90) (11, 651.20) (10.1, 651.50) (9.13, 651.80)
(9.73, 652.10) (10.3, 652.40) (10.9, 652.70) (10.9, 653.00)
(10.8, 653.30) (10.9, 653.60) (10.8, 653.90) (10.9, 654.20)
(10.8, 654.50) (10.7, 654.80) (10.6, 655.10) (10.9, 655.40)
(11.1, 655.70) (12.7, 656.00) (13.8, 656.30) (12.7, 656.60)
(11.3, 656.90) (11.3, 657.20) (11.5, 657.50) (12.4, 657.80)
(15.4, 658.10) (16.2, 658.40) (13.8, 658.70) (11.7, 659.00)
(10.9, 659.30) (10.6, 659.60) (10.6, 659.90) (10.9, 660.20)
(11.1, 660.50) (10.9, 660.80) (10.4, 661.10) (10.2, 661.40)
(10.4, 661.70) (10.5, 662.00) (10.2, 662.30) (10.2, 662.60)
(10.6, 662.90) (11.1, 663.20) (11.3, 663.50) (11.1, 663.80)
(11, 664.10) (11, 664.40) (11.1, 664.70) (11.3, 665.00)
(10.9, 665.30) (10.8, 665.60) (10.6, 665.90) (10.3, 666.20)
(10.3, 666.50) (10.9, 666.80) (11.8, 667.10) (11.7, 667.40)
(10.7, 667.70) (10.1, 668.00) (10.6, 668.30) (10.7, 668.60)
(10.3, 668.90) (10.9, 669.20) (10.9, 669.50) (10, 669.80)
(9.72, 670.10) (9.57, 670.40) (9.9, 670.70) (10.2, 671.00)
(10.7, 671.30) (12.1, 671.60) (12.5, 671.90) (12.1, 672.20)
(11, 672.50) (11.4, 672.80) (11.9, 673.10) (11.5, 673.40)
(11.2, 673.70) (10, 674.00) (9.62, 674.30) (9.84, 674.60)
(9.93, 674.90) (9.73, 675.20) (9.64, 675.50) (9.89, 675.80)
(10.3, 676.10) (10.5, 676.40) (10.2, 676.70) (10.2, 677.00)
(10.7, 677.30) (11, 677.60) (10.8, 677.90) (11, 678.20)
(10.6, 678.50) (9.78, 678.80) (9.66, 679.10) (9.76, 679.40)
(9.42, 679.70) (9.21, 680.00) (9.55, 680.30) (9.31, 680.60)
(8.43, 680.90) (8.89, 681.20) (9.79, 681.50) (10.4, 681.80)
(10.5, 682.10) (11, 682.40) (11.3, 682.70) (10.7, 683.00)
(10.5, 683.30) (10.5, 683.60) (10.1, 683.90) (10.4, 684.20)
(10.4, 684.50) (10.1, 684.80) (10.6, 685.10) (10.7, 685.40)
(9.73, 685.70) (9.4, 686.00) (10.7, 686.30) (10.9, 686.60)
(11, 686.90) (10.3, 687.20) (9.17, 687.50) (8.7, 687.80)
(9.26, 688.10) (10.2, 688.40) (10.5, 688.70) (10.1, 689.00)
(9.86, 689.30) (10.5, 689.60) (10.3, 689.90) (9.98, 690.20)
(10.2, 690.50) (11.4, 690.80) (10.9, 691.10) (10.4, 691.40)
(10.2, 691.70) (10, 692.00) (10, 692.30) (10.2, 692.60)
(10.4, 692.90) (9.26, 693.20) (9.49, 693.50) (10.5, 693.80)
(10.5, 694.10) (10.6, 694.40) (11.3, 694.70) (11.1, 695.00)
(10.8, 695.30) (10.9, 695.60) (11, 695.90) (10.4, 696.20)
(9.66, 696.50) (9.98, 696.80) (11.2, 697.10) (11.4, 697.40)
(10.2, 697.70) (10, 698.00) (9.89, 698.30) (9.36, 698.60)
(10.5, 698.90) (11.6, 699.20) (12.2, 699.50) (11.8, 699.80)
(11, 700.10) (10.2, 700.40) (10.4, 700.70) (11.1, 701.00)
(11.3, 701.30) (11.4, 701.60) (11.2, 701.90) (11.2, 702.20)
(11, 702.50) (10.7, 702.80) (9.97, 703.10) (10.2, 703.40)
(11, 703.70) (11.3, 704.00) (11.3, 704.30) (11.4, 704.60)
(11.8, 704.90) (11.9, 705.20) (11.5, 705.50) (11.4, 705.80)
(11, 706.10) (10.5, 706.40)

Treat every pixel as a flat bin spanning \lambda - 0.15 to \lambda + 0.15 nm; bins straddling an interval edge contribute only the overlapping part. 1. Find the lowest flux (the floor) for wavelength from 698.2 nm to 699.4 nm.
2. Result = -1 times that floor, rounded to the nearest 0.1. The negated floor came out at -9.4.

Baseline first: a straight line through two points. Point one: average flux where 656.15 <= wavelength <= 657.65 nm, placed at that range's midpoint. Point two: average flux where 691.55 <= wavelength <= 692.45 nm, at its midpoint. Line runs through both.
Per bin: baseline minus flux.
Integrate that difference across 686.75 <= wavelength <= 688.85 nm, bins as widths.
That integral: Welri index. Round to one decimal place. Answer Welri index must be 0.9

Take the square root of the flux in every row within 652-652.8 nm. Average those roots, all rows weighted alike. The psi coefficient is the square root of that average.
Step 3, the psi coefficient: 1.792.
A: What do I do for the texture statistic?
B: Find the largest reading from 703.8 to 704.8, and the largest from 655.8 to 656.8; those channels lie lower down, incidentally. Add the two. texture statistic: 25.2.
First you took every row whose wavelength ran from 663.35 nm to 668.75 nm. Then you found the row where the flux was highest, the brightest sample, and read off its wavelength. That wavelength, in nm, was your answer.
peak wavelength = 667.10 nm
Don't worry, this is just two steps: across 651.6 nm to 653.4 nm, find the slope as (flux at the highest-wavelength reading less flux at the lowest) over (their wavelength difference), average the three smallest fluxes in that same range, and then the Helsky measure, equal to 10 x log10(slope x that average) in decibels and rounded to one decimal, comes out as 10.3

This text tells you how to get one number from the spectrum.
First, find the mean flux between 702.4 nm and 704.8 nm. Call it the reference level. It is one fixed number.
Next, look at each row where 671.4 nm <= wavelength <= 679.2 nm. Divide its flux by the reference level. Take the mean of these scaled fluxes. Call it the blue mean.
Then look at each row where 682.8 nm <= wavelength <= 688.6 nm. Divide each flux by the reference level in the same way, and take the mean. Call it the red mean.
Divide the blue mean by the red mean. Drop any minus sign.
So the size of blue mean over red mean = 1.05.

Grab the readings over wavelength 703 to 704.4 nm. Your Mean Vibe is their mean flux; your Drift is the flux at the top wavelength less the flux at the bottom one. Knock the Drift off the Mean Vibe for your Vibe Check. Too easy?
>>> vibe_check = 9.4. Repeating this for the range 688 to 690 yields 9.1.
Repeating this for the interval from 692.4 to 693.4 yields 10.9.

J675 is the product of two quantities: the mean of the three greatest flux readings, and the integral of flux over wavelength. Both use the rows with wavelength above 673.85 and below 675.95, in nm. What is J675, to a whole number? 205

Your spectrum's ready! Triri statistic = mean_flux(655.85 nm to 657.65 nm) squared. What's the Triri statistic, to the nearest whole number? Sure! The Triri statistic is 149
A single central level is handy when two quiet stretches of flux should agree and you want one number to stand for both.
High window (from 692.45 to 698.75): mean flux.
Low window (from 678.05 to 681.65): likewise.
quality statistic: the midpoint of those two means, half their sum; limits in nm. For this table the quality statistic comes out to 10.00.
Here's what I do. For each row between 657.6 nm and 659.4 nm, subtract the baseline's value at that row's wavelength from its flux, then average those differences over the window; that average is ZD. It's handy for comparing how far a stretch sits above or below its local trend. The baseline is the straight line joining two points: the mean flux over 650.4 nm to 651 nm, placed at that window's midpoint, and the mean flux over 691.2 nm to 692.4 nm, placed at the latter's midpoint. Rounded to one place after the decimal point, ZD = 2.9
